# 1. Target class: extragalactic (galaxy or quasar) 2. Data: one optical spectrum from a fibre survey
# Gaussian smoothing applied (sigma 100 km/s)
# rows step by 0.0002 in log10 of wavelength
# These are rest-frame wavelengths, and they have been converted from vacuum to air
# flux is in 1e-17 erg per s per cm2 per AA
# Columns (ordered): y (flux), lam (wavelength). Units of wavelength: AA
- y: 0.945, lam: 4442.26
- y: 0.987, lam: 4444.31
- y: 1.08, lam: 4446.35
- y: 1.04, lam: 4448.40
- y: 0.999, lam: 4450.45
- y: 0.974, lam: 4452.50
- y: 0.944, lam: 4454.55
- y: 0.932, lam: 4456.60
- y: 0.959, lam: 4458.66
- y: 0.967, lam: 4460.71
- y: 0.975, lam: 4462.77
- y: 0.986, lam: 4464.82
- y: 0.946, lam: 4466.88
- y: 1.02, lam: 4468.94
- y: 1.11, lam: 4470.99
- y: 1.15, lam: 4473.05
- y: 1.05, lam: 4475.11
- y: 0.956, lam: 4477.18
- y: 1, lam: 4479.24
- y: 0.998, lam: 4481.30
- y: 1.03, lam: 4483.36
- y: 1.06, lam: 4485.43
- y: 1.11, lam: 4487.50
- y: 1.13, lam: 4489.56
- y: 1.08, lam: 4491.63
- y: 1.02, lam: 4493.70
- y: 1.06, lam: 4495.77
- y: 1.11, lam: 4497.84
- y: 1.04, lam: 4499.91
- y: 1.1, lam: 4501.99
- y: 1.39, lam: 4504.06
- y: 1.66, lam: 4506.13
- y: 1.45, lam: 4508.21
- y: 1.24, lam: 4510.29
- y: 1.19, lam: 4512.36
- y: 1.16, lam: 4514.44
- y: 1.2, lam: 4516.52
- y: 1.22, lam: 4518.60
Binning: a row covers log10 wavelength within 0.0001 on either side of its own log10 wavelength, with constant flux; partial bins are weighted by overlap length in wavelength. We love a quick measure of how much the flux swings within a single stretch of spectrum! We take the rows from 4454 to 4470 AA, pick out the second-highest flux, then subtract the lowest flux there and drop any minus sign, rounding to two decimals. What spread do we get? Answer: 0.05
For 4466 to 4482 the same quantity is 0.16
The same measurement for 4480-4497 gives 0.11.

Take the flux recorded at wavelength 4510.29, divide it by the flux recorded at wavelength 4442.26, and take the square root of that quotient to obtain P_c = 1.15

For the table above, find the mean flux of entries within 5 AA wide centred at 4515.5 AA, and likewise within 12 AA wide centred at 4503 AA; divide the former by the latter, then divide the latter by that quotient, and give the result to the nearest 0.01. 1.41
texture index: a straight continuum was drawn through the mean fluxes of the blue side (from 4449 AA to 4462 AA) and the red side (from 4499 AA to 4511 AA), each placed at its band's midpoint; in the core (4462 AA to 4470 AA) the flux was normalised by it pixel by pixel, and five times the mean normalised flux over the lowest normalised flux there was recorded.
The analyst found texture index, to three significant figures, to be 5.23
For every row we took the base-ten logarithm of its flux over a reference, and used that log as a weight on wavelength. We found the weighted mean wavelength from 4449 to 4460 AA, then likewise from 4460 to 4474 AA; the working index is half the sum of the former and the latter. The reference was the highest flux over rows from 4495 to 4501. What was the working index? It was 4459.5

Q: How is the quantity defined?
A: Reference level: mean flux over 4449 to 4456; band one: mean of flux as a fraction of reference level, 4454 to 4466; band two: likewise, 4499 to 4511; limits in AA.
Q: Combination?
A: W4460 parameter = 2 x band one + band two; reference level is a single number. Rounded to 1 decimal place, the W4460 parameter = 3.3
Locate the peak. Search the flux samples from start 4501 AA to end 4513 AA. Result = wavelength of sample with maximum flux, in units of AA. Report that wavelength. 4506.13 AA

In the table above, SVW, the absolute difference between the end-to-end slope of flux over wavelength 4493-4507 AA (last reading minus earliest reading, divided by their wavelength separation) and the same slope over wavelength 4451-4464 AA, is 0.051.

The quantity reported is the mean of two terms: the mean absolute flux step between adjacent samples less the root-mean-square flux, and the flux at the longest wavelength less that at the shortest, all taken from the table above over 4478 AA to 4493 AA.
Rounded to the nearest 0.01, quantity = -0.47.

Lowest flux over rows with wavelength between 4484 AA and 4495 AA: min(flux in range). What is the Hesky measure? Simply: 1.02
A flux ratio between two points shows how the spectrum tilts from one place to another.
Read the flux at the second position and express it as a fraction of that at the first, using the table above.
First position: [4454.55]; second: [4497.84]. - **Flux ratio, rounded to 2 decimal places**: 1.18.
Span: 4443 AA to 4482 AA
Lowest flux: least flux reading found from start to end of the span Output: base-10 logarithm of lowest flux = -0.031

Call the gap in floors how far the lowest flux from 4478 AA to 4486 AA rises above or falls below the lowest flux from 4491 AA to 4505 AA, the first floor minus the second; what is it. -0.02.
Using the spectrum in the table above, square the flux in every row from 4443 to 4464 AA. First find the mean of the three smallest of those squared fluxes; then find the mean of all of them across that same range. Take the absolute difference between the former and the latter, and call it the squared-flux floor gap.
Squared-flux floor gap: 0.08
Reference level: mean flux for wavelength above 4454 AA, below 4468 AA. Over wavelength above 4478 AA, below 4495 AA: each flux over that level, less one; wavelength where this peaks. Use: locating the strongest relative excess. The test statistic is 4489.56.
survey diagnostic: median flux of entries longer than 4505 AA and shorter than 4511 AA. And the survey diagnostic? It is 1.45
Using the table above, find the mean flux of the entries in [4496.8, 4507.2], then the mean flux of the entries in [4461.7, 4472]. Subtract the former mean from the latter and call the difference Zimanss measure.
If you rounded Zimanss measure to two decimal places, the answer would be -0.25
